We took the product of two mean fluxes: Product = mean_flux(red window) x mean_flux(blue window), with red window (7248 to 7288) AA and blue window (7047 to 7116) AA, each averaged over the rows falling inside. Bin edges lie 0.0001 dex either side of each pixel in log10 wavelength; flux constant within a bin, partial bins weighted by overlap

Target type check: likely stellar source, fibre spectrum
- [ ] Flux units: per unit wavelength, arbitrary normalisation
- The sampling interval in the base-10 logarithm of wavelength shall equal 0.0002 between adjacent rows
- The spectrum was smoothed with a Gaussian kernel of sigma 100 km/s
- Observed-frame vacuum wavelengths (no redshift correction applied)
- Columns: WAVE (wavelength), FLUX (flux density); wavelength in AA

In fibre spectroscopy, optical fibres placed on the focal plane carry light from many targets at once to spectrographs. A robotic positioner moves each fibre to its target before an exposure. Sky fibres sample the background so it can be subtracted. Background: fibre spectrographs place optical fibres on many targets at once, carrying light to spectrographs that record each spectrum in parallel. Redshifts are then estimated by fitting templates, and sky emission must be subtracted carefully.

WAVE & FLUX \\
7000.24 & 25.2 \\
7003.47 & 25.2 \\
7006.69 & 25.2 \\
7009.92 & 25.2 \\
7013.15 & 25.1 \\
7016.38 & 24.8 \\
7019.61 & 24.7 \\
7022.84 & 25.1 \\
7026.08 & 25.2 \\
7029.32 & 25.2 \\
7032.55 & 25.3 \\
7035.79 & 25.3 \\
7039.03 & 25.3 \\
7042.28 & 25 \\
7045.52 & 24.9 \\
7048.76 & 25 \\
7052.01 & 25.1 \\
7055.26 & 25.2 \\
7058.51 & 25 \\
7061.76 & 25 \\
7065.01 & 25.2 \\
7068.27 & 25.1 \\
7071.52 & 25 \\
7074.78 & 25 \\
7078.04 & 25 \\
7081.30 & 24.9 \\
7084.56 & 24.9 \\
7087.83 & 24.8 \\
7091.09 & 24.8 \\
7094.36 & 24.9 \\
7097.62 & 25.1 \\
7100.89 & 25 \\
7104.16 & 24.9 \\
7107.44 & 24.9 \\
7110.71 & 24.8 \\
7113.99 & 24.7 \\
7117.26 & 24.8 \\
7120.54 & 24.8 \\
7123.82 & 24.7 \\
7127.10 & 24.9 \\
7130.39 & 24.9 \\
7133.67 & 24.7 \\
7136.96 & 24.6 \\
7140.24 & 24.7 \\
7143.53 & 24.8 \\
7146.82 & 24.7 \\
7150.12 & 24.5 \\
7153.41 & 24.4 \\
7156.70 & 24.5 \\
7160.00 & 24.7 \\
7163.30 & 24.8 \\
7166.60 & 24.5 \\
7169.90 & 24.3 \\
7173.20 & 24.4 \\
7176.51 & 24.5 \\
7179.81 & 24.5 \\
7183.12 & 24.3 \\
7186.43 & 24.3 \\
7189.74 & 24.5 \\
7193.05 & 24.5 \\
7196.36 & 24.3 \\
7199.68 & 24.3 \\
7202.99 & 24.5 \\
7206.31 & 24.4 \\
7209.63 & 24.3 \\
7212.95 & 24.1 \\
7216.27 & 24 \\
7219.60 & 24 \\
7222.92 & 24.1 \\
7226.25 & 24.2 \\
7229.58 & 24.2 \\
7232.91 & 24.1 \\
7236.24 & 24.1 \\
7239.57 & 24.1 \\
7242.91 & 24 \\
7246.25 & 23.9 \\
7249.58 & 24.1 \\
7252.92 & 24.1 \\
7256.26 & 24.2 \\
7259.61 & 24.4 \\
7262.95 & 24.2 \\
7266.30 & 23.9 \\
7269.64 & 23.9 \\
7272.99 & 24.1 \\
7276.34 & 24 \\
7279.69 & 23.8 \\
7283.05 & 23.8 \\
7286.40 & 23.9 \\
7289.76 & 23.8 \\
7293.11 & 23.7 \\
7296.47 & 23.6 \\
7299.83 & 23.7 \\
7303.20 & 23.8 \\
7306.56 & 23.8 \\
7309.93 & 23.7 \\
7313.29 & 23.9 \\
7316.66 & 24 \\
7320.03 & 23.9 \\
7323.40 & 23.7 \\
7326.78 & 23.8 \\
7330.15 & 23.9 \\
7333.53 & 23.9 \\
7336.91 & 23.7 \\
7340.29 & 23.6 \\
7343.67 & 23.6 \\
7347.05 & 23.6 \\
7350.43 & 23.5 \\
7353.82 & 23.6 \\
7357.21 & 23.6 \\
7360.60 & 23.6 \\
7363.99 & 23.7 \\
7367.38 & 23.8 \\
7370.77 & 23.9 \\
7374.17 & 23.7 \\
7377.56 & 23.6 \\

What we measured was 600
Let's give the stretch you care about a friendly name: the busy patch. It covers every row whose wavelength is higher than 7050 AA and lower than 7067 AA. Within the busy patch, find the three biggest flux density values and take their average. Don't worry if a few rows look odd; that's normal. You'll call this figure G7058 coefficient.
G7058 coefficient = 25.2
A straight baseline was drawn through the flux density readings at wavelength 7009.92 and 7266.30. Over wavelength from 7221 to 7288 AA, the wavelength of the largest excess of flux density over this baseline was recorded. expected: 7259.61 AA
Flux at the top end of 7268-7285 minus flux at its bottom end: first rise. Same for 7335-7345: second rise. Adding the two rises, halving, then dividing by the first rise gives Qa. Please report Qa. 1.0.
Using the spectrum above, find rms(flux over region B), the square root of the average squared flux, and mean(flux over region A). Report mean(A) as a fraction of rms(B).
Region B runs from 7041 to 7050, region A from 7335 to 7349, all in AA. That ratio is 0.95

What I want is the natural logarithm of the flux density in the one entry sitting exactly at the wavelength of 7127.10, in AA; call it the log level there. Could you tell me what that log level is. 3.21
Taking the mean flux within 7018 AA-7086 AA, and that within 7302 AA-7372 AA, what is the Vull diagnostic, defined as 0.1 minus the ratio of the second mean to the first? -0.847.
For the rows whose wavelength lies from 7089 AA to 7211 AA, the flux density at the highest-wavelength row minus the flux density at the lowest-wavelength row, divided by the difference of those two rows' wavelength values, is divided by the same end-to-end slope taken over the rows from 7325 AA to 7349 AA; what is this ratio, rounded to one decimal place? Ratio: 0.4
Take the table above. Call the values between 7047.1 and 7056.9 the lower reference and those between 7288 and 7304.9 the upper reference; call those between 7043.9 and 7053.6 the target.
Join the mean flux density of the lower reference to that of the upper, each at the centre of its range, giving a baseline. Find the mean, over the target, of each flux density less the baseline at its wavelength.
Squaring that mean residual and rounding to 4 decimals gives 0.0140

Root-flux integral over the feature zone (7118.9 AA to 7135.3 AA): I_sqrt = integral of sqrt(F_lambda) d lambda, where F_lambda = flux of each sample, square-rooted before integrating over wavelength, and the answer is 81.7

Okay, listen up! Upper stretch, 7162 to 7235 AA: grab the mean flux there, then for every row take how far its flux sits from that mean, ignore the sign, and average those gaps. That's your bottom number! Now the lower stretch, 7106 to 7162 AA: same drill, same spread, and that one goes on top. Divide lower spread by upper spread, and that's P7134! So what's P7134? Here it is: 0.7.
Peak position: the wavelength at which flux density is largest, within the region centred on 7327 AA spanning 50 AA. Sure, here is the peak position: 7316.66 AA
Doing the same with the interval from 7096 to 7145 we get 7097.62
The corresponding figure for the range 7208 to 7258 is 7209.63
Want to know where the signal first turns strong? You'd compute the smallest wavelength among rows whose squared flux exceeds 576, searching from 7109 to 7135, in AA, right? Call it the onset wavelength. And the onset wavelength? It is 7110.71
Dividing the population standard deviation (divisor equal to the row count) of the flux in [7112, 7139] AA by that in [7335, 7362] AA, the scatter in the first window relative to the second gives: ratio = 1.98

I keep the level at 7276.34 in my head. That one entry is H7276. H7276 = 24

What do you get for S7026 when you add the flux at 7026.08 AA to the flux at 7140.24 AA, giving 49.9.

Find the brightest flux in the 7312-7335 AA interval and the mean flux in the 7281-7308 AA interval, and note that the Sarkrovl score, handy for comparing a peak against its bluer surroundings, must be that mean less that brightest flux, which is -0.24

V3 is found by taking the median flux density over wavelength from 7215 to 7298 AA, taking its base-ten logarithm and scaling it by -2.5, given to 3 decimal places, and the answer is -3.451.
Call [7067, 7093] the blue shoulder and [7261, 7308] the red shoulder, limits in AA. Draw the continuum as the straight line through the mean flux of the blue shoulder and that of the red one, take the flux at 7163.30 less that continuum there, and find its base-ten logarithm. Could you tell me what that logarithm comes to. -0.52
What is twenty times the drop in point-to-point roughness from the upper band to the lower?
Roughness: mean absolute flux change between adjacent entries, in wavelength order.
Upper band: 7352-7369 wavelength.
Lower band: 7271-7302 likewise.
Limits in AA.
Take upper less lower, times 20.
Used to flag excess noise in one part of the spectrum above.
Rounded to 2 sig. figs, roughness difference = -1.0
